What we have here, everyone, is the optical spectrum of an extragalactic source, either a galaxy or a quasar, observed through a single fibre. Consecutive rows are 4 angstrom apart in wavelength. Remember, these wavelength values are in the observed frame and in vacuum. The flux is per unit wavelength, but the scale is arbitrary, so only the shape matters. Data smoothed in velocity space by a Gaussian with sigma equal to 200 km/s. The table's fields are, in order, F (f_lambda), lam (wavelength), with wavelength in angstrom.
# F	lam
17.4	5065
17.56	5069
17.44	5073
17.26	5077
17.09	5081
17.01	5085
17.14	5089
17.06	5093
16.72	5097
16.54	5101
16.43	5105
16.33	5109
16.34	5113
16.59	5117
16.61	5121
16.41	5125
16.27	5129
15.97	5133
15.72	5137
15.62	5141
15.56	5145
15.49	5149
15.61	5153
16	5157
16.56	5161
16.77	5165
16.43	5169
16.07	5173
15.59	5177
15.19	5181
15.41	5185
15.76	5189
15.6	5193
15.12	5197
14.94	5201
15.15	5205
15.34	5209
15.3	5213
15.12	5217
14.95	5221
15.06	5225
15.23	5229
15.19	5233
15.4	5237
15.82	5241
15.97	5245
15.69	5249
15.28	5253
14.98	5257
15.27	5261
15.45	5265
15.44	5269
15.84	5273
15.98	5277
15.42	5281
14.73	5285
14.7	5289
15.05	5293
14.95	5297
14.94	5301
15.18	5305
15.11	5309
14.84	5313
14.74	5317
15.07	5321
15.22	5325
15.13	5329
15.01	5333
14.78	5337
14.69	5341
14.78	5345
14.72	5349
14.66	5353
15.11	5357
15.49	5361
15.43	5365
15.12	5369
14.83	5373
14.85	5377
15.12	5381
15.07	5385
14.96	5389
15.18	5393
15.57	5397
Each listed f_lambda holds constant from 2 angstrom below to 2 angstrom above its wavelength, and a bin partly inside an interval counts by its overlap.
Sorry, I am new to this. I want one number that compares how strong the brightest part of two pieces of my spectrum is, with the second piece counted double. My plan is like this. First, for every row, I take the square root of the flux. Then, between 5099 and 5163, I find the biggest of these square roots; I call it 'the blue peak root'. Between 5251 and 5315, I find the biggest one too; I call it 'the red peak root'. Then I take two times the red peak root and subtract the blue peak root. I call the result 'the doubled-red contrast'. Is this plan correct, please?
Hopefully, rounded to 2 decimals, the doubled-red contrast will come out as 3.92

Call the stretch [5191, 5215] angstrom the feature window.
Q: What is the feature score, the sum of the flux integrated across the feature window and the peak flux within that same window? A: 381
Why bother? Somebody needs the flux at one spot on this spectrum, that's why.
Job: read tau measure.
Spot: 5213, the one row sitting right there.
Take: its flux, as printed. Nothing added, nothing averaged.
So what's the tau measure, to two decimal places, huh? 15.30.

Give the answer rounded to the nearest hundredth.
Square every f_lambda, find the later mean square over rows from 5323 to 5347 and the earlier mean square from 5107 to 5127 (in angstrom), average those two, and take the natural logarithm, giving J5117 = 5.51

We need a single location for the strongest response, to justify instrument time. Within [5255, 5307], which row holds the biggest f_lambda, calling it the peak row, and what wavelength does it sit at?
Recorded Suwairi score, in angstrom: 5277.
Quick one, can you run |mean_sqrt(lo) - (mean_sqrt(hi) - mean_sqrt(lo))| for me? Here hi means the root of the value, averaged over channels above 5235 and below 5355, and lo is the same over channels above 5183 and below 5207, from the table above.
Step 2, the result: 3.94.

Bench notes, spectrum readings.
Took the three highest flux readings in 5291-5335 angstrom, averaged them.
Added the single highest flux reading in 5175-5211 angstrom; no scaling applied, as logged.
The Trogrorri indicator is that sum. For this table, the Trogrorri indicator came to 30.9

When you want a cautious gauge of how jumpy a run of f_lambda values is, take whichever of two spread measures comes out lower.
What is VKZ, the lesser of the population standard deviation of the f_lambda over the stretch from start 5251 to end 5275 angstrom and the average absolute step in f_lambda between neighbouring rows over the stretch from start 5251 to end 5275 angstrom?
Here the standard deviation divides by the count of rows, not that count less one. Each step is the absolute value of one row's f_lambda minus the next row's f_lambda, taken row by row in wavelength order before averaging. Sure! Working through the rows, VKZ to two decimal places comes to 0.24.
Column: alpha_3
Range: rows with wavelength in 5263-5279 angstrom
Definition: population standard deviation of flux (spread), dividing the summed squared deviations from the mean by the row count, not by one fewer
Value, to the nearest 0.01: 0.24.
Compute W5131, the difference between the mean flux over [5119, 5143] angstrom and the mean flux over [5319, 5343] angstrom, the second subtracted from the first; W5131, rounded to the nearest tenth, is 1.1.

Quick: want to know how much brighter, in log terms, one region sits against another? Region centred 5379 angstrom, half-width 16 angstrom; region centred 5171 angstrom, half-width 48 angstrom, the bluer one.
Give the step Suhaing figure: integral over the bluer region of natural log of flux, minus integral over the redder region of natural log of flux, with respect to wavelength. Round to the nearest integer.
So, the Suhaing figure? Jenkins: 178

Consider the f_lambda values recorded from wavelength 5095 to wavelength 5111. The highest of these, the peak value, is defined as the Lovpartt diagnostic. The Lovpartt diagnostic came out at 16.72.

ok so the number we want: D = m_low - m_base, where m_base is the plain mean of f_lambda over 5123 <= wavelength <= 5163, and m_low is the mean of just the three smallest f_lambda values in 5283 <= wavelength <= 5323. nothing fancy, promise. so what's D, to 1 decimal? -1.2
